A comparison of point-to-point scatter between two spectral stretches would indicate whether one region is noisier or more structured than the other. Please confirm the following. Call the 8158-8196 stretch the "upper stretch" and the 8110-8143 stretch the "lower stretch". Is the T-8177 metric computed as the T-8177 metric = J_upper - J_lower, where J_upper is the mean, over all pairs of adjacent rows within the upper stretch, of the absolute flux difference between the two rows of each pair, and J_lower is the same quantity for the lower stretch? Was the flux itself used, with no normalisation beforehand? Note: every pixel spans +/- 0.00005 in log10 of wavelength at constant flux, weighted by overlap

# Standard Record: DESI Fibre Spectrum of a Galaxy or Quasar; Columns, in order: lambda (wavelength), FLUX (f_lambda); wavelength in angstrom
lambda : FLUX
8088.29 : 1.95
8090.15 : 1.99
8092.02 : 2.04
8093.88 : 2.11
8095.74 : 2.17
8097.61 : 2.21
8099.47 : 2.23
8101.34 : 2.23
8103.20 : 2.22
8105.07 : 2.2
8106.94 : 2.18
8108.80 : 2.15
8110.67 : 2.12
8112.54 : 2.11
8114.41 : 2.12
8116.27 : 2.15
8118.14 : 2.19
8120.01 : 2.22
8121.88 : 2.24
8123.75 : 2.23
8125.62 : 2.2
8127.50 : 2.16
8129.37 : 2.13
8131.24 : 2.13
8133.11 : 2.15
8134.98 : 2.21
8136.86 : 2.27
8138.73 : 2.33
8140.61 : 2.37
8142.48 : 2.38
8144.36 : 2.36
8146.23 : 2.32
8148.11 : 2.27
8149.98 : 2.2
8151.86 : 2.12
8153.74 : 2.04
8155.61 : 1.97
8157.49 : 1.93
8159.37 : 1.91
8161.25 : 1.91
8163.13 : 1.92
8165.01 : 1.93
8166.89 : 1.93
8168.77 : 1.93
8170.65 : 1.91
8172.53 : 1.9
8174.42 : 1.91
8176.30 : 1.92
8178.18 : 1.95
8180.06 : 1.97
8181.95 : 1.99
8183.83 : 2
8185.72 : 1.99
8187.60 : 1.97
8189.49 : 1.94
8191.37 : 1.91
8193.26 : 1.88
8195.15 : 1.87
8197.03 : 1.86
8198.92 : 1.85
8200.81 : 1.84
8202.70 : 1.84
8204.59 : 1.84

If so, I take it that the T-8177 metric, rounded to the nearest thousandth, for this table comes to -0.015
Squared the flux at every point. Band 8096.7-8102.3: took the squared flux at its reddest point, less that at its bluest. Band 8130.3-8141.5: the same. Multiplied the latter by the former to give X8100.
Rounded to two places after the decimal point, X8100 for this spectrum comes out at 0.10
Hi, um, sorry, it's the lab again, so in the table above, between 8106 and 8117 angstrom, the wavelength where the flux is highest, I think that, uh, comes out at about 8106.94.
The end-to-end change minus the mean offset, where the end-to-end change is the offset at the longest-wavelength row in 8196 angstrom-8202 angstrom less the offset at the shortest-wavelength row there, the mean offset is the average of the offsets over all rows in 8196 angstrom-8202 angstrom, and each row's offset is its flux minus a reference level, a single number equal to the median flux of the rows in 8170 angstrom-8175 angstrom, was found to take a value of 0.0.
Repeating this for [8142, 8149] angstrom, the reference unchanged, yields -0.5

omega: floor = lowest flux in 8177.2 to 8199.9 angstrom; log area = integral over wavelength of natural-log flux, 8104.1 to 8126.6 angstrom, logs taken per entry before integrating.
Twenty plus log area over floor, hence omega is 29.4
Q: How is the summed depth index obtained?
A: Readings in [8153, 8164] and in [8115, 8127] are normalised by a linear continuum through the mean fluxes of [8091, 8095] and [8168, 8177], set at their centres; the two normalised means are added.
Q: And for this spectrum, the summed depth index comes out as 2.09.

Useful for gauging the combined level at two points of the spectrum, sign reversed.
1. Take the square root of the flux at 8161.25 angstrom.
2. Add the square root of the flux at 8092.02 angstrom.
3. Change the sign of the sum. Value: -2.81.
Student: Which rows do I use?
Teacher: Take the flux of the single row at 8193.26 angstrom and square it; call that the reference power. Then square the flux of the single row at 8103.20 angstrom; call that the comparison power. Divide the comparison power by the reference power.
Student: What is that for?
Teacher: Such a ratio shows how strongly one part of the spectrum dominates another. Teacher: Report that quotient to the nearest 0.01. 1.39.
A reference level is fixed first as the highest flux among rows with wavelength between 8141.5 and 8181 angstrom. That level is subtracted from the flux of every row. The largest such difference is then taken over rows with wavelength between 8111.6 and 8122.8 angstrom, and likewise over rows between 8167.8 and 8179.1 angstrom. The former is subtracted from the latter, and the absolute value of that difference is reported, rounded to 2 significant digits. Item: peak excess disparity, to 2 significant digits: 0.29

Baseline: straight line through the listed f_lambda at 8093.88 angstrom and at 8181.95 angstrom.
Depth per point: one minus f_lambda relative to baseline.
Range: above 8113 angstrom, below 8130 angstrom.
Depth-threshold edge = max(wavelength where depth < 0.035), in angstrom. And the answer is 8129.37 angstrom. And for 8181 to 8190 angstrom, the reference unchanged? 8189.49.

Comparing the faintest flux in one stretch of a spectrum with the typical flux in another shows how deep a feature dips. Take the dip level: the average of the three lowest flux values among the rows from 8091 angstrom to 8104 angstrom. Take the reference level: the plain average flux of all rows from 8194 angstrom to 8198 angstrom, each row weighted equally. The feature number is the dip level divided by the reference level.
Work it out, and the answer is 1.13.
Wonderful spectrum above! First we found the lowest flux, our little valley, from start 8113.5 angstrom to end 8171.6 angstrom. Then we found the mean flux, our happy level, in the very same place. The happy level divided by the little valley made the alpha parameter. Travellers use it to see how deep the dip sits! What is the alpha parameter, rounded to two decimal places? 1.12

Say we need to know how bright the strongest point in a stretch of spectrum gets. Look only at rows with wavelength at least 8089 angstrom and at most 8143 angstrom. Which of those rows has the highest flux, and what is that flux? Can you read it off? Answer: 2.38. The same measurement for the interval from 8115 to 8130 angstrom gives 2.24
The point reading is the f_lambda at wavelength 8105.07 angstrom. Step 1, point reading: 2.2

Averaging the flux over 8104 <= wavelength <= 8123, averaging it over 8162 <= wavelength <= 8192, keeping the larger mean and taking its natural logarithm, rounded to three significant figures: 0.774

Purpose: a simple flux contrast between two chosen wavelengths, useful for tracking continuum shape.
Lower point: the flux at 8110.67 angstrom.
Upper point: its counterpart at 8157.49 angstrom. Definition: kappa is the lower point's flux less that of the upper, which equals 0.19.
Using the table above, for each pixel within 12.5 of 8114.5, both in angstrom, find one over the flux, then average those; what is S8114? 0.46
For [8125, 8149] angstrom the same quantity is 0.44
